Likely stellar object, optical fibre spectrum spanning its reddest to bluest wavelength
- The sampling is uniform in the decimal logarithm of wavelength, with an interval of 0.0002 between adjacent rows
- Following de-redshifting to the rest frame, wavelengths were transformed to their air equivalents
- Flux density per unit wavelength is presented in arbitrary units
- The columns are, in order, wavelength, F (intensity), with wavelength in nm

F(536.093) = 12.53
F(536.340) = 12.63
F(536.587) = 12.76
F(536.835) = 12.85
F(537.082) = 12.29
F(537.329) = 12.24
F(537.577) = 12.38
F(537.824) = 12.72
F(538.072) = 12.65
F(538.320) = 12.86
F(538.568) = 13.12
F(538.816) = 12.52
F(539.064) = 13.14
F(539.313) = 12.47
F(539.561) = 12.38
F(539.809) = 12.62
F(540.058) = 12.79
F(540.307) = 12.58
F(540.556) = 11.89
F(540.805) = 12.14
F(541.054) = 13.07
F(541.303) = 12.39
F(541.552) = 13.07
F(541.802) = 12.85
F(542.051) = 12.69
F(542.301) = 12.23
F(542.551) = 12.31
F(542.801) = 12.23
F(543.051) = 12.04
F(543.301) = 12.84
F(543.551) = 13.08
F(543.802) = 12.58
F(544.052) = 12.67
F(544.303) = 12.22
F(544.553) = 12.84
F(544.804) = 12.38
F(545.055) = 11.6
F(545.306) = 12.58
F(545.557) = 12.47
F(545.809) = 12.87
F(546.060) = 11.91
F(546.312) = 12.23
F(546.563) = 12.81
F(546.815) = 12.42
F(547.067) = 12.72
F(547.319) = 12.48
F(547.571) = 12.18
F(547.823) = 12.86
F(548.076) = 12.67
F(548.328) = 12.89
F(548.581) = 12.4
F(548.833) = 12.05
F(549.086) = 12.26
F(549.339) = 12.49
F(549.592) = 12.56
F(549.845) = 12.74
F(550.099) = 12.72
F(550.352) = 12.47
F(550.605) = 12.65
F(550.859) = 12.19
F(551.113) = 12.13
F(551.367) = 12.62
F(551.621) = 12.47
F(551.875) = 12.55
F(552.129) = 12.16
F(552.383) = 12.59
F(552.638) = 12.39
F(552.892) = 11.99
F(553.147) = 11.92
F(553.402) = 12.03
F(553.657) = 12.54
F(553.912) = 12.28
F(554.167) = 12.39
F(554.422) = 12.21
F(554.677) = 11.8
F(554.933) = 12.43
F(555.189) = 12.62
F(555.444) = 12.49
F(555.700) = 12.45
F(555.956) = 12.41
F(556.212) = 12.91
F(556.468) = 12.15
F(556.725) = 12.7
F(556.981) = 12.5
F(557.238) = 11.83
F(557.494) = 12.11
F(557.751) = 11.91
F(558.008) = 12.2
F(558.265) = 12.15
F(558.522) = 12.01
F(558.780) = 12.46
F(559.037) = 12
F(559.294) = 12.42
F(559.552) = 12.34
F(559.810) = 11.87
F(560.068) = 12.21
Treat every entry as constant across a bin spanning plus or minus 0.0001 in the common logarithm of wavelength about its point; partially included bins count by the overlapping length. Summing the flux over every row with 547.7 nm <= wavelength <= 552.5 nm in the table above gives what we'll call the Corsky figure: 237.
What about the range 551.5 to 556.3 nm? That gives 235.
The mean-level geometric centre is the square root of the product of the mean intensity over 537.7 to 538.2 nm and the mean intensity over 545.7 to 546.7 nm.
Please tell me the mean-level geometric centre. 12.57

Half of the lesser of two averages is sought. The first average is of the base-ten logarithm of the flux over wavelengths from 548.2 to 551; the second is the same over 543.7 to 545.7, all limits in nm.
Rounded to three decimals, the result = 0.547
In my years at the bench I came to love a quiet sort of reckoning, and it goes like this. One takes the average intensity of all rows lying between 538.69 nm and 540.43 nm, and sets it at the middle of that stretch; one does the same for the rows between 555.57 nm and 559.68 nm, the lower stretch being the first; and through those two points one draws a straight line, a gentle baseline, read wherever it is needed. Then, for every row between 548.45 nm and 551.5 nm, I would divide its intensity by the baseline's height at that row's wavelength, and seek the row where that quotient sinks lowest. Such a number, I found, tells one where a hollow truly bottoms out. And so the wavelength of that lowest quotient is 548.833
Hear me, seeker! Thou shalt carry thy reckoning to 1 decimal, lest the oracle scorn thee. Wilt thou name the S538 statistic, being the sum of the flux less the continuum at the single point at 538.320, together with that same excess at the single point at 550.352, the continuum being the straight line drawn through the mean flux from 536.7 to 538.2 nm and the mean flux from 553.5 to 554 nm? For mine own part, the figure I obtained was 0.4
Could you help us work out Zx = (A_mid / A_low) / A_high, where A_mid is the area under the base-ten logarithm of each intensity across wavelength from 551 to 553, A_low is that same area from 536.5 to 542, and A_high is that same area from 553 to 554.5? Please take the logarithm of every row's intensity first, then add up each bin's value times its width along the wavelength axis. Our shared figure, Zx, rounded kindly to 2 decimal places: 0.22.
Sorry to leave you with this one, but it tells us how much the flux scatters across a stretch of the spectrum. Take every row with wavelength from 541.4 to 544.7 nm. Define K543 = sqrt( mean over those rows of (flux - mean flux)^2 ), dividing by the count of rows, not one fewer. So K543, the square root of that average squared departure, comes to 0.335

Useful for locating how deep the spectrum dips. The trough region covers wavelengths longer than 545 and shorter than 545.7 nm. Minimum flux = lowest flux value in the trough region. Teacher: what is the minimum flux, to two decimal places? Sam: 11.60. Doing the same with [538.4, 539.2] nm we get 12.52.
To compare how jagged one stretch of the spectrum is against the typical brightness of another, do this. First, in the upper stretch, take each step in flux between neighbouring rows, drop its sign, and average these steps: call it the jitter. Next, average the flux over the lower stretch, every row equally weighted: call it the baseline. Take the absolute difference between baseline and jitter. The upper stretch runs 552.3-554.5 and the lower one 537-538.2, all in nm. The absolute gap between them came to 12.2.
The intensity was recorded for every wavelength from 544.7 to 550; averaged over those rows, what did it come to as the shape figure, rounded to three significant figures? 12.5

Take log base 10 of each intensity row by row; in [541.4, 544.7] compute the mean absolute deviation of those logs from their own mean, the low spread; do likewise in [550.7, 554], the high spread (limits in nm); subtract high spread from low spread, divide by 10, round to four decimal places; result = 0.0003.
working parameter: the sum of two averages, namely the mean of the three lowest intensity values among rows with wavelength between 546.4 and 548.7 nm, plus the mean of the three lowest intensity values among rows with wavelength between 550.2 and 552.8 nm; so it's 24.5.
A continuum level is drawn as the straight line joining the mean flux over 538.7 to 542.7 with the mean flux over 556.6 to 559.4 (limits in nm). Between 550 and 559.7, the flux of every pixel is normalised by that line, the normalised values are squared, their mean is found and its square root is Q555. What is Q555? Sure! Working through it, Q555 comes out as 1.004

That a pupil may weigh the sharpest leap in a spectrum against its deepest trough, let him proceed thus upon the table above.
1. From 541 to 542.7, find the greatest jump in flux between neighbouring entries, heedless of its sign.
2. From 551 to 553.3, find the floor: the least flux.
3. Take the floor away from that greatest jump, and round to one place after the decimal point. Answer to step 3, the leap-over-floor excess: -11.2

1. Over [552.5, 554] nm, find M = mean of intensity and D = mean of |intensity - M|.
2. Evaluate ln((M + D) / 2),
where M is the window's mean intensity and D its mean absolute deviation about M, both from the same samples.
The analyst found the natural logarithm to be 1.82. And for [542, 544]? 1.86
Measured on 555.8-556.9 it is 1.86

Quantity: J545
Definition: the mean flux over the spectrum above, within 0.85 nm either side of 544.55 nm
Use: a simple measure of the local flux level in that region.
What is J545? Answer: 12.4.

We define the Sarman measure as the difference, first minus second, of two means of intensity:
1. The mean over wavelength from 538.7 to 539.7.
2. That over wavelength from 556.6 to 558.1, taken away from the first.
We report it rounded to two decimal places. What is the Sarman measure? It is 0.42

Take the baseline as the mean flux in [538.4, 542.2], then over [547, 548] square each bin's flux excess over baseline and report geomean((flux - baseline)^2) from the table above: 0.035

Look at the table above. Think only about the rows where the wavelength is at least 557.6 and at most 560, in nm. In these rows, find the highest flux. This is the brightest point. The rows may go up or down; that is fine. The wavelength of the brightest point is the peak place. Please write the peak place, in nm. 558.780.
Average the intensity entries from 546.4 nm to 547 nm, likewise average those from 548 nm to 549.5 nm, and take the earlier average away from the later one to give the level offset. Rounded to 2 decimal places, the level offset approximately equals -0.15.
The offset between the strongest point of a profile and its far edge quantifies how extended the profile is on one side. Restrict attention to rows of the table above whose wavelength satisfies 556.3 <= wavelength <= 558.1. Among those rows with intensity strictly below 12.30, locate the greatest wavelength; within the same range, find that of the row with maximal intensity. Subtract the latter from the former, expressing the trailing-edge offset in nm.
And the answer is 1.28 nm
